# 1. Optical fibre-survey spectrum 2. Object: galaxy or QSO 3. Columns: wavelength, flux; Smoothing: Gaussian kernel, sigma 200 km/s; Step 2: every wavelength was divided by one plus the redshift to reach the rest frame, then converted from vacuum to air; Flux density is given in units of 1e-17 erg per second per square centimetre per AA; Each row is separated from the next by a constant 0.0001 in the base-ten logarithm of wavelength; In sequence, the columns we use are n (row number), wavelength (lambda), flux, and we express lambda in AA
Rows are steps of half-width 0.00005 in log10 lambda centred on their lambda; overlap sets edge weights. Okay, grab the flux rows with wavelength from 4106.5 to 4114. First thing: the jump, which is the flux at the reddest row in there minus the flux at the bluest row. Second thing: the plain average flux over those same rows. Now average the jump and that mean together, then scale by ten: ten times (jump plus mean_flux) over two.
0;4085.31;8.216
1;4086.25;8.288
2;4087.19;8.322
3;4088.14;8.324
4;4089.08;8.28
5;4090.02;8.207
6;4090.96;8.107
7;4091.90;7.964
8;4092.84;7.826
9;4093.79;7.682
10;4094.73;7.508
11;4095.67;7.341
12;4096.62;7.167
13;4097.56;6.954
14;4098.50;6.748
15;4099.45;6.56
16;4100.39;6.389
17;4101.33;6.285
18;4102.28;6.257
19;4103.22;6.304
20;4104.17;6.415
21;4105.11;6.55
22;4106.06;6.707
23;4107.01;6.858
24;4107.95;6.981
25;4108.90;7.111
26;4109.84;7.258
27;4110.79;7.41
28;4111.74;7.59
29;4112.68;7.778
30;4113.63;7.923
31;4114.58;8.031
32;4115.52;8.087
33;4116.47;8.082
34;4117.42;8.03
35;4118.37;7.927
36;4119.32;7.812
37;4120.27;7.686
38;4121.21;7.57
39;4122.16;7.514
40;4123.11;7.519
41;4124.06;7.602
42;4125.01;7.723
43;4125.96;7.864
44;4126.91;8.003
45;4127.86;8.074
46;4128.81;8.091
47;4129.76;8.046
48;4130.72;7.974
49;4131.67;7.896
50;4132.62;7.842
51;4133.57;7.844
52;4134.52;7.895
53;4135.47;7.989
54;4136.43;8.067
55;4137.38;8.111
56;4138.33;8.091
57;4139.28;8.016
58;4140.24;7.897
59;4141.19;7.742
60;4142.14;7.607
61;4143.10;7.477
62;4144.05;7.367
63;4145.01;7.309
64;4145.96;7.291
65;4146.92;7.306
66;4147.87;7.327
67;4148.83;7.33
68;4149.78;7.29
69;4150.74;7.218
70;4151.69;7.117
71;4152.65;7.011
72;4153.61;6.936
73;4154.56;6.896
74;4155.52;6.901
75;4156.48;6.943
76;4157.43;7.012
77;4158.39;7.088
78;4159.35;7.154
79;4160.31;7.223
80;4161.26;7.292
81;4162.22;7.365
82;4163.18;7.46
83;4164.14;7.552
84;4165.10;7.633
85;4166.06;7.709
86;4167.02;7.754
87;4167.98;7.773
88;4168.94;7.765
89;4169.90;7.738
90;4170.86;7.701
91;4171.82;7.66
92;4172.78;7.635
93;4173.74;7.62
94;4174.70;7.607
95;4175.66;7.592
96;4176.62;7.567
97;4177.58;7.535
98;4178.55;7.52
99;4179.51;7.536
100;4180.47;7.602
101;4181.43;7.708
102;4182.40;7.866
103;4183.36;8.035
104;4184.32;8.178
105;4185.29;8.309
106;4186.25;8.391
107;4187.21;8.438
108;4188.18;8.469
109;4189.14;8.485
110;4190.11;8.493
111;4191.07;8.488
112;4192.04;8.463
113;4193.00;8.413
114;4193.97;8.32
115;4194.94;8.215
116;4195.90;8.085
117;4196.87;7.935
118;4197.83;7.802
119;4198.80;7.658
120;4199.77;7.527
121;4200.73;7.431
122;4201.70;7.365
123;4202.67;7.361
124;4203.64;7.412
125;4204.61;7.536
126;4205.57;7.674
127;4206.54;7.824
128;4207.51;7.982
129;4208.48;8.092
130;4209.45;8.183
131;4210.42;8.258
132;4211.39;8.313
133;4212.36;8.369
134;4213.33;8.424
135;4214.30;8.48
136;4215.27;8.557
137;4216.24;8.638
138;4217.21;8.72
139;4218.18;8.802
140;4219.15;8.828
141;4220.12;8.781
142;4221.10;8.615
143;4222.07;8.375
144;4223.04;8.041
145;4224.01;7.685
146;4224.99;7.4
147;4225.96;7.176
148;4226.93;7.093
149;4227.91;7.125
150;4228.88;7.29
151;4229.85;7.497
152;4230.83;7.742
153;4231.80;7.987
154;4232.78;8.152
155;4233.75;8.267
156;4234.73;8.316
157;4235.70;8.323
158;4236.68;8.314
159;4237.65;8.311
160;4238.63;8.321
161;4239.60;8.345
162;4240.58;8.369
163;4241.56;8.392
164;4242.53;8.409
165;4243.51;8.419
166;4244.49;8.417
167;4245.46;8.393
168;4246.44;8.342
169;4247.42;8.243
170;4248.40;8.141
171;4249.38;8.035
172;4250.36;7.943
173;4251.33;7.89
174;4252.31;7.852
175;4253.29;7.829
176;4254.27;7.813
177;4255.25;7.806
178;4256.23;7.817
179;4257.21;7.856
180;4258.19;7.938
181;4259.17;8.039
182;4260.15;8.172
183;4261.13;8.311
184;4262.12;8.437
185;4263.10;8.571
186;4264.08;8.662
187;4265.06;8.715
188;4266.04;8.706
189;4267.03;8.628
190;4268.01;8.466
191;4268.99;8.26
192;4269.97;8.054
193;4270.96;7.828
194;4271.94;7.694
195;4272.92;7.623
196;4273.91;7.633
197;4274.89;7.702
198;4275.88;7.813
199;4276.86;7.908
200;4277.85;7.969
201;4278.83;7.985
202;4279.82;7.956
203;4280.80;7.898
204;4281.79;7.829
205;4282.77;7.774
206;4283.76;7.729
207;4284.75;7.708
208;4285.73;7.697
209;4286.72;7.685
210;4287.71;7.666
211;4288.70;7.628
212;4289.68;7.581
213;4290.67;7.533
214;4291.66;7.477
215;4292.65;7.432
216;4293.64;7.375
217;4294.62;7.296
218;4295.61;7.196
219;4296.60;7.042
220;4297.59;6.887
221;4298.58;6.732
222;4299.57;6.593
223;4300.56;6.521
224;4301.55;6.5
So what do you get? 42.1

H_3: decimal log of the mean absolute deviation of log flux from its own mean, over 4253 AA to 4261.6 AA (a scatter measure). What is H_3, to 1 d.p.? -2.1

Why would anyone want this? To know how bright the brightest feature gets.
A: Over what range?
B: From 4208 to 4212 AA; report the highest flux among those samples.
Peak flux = 8.313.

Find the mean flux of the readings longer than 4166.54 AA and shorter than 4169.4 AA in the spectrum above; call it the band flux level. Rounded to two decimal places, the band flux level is 7.76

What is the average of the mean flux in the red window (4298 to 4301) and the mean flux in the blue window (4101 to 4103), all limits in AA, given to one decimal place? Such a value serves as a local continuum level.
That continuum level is 6.4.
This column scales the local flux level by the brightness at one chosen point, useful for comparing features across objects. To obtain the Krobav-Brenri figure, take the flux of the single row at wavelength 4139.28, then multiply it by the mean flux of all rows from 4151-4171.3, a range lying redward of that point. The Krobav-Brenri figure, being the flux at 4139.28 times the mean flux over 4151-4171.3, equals 59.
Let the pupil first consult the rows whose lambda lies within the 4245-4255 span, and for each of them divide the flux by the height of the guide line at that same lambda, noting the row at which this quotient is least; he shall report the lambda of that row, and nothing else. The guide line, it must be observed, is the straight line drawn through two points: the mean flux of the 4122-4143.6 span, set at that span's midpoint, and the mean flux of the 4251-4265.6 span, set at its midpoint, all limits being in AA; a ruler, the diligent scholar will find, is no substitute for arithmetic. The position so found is 4254.27 AA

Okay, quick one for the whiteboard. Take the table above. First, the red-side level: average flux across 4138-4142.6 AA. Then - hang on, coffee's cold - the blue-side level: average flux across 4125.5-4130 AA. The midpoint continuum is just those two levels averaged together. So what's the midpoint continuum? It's 7.94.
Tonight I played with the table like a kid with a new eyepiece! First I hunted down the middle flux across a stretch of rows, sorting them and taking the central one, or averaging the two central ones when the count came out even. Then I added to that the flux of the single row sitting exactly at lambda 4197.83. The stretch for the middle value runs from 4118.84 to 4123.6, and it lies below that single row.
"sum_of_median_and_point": 15.4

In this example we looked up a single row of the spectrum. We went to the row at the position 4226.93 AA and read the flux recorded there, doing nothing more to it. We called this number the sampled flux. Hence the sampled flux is 7.093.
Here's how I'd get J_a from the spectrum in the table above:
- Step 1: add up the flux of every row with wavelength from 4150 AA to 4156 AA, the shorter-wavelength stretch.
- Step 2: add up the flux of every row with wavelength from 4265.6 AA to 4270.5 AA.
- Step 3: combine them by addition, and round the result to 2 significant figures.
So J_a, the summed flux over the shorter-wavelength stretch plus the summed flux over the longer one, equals 84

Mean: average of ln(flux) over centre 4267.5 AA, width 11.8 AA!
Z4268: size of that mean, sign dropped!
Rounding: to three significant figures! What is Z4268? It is 2.12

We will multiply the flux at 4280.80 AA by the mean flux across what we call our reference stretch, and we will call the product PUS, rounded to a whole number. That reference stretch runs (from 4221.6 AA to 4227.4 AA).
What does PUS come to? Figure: 60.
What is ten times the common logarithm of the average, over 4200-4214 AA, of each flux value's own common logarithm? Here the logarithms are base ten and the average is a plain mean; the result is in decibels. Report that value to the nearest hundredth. -0.48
